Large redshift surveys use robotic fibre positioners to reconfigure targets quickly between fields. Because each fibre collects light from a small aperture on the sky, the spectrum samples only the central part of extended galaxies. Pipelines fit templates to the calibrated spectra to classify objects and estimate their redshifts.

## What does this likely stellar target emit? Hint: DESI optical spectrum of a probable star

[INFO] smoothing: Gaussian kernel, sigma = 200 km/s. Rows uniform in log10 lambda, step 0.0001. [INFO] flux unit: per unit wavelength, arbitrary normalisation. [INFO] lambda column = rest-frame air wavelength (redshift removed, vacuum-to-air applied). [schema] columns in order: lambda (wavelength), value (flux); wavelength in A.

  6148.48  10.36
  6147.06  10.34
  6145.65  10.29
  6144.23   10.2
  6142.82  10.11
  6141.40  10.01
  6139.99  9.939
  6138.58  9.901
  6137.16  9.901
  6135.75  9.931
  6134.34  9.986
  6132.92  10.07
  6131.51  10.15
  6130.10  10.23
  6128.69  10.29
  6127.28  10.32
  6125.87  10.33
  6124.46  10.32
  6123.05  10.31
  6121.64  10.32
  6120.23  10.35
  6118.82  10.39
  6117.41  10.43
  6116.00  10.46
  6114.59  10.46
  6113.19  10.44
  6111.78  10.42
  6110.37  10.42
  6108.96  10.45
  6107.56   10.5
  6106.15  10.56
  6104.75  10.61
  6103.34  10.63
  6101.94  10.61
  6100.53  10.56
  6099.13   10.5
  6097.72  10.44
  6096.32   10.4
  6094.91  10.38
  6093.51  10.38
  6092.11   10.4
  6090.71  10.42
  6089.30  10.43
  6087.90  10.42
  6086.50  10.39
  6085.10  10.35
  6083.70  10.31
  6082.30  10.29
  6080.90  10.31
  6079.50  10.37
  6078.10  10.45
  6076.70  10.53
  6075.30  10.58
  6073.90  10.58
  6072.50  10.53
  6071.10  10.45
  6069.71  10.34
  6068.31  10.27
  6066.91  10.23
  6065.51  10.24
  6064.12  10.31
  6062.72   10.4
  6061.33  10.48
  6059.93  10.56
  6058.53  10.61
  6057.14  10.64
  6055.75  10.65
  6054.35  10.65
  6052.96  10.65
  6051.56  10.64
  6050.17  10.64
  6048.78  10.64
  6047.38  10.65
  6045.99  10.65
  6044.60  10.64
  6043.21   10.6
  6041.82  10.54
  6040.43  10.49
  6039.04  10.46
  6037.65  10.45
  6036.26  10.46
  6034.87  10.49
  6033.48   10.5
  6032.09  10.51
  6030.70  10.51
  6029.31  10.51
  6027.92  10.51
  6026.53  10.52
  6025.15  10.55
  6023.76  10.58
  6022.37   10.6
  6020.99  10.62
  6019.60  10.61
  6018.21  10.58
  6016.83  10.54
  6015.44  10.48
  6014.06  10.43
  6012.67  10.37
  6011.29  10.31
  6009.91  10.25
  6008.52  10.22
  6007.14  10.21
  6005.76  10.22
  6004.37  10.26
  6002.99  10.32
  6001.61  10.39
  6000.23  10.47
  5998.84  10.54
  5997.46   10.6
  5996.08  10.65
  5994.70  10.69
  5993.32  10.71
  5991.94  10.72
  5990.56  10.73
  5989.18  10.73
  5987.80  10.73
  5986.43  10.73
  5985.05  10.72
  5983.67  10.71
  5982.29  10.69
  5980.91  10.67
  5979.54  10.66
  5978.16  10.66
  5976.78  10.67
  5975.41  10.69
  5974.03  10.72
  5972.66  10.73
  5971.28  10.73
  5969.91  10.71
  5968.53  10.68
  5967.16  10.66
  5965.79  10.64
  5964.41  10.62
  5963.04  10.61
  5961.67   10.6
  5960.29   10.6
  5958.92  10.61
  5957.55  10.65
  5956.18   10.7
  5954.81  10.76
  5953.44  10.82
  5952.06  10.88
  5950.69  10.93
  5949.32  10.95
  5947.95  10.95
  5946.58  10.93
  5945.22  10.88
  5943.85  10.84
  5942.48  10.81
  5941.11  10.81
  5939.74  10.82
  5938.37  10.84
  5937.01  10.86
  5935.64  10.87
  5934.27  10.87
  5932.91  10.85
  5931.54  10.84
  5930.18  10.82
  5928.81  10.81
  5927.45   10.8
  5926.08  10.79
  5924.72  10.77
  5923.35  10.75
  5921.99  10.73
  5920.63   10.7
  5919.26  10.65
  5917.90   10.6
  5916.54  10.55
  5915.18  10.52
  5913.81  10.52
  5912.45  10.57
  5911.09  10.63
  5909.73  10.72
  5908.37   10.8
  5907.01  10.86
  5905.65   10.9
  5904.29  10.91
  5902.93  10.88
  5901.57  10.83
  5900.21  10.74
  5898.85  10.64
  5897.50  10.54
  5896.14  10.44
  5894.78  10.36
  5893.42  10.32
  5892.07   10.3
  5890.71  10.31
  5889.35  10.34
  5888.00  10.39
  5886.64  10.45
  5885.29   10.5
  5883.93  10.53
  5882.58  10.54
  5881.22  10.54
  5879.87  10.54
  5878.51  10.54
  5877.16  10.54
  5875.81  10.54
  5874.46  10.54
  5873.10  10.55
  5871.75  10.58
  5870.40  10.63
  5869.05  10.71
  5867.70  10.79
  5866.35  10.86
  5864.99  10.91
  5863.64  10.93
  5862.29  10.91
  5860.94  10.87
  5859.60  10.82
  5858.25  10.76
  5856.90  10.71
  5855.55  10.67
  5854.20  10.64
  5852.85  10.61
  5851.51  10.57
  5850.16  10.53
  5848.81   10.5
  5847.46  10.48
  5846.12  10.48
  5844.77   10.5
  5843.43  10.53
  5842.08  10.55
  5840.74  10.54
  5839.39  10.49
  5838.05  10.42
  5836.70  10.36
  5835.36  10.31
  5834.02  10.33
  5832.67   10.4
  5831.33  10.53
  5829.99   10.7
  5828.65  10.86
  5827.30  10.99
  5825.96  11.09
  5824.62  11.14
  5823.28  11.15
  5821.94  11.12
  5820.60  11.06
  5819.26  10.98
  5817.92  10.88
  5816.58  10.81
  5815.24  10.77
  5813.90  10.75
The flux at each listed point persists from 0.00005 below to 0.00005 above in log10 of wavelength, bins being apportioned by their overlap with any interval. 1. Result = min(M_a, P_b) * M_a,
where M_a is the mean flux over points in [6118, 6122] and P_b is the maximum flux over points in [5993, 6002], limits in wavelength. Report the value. 107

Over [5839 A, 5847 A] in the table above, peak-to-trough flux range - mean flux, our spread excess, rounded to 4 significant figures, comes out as -10.45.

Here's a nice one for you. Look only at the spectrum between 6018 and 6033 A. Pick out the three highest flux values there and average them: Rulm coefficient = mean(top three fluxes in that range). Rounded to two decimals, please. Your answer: 10.61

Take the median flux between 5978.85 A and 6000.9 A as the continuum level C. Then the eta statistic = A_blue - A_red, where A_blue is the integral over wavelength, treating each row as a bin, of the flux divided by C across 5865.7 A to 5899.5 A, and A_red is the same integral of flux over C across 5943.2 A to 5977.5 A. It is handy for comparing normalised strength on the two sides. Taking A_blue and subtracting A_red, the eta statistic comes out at -1.2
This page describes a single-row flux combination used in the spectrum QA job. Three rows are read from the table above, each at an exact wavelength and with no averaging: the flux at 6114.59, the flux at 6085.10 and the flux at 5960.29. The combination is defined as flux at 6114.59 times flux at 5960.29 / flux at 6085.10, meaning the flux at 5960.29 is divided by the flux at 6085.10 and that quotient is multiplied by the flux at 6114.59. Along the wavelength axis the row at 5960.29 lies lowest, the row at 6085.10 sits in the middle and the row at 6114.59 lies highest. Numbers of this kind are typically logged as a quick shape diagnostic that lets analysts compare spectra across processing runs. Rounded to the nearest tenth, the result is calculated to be 10.7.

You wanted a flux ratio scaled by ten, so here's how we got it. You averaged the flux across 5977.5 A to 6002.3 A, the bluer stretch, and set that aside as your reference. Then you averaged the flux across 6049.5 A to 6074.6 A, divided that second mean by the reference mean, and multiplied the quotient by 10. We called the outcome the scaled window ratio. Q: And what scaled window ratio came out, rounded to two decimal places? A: 9.85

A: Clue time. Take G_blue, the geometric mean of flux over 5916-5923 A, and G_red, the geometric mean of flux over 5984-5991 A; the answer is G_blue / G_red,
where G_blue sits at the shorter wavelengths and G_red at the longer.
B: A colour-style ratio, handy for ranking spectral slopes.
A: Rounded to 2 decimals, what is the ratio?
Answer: 0.99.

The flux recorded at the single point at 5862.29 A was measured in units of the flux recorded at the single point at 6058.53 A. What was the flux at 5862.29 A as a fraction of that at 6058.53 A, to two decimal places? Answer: 1.03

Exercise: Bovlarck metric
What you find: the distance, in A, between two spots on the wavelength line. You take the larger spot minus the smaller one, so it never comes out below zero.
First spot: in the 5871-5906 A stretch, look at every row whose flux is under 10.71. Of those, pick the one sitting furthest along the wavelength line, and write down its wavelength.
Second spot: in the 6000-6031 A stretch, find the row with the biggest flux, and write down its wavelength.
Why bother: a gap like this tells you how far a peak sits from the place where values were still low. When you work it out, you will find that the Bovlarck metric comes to 122.1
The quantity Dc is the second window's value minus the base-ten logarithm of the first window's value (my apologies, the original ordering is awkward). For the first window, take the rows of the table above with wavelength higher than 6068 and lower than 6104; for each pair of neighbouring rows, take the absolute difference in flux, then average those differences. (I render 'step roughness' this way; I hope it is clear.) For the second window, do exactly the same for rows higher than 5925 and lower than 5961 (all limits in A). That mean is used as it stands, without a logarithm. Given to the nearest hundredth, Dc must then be 1.41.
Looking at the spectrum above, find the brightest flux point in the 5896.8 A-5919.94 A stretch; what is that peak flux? 10.91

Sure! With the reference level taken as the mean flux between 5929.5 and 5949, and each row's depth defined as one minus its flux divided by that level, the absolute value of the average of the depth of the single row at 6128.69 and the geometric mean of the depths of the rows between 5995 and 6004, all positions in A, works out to 0.042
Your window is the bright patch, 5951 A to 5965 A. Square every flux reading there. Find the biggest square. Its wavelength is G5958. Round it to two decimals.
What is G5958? 5952.06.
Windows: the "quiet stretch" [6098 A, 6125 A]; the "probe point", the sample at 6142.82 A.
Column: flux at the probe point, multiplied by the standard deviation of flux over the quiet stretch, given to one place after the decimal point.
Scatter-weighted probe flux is 1.0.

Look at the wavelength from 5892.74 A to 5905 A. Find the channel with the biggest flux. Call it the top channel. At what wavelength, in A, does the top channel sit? 5904.29 A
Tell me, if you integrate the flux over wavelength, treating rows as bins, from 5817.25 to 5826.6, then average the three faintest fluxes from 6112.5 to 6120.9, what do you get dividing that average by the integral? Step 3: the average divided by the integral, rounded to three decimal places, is 0.100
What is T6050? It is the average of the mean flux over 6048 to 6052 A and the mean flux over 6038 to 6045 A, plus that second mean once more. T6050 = 21.14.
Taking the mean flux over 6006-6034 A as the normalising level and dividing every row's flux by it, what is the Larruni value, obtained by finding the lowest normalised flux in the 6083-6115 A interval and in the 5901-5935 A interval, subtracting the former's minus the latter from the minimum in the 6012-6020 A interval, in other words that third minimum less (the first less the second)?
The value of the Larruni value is 1.01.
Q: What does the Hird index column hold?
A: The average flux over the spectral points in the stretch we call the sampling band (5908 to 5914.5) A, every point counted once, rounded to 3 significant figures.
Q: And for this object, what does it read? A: 10.6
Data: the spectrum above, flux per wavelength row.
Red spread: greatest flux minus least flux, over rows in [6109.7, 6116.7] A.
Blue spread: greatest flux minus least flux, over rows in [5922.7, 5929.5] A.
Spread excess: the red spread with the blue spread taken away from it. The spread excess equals -0.02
